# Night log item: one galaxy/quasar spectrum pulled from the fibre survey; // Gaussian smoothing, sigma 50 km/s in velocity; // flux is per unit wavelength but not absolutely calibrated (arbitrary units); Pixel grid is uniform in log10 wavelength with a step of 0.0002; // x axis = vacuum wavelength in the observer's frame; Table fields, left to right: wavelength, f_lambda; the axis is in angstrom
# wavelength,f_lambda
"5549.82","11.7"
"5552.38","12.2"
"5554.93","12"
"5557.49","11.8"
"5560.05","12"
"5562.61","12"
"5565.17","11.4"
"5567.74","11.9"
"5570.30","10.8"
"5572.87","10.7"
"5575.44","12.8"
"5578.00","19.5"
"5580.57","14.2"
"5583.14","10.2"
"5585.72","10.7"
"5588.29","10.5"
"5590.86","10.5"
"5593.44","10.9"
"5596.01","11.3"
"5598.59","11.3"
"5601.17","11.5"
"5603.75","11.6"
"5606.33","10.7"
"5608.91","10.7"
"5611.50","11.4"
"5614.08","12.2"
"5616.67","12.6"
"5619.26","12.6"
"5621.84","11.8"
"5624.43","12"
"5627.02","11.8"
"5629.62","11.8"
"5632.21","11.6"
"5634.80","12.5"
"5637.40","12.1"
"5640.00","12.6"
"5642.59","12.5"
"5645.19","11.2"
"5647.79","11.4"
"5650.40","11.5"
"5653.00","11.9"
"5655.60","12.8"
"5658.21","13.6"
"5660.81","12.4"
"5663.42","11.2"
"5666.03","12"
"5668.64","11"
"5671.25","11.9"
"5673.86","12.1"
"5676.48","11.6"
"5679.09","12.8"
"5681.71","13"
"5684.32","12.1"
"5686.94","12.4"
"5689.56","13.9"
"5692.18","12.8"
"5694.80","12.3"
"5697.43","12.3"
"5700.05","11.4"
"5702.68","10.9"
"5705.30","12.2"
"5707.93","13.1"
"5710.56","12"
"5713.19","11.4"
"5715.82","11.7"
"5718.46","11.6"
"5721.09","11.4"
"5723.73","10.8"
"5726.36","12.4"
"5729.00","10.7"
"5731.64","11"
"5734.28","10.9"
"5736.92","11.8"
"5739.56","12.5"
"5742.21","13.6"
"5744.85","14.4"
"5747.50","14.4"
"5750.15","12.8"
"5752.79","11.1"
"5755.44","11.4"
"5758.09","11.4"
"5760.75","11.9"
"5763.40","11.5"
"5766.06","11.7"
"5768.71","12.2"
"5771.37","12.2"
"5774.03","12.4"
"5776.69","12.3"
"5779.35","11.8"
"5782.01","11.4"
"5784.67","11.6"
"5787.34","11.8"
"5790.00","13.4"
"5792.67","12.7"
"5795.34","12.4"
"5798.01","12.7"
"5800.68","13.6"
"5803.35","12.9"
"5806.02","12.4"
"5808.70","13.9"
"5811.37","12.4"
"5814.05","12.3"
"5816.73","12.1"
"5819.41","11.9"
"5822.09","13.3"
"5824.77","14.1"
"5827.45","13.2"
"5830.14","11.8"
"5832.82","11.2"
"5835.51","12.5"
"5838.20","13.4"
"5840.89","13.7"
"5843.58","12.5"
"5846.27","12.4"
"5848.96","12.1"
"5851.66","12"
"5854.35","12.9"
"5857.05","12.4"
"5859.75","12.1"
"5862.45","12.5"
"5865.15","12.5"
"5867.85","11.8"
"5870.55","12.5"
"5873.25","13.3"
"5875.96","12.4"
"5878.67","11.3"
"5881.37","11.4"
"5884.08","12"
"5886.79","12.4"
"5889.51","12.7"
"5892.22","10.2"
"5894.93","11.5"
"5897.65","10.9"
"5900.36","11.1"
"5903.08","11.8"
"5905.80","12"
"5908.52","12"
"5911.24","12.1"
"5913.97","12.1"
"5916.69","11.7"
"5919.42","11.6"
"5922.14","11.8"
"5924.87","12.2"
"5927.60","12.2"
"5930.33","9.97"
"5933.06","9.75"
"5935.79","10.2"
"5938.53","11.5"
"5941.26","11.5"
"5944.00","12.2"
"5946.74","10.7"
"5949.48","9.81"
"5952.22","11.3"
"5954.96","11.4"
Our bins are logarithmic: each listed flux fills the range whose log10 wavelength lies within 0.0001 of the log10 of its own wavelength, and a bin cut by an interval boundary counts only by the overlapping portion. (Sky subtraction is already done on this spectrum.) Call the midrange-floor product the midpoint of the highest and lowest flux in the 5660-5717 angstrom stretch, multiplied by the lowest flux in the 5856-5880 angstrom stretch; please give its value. 140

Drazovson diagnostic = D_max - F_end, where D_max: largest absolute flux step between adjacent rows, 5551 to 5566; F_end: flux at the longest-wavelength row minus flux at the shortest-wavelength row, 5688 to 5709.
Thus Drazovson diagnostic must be 1.4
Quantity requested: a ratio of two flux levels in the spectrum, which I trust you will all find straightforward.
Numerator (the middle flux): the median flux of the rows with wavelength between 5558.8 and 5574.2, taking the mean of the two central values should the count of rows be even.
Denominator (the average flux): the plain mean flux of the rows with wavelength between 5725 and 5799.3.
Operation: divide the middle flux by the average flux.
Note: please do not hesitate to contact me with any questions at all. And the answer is 0.96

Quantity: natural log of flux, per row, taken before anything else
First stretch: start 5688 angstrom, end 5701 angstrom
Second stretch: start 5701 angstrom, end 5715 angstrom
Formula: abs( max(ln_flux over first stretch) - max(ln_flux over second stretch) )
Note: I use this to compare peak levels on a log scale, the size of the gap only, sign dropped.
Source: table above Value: 0.059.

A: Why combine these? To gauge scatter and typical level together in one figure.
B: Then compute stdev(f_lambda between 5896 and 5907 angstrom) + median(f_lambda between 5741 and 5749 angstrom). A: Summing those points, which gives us 14.9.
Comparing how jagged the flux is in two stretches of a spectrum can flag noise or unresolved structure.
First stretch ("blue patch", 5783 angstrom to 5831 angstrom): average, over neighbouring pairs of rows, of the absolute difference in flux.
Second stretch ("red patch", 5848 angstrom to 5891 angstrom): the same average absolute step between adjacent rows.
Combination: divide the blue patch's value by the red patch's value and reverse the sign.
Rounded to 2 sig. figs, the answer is -1.5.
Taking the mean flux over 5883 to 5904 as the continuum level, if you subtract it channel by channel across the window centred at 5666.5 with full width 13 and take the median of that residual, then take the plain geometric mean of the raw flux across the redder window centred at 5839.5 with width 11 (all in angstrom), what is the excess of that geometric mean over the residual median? 12.7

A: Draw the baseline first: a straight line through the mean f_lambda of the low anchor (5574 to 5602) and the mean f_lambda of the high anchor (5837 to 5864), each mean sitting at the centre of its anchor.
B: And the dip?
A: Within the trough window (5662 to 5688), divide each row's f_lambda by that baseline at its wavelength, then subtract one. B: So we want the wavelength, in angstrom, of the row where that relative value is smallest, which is 5668.64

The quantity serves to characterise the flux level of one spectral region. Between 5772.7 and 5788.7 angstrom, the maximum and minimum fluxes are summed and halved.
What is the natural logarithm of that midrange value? 2.48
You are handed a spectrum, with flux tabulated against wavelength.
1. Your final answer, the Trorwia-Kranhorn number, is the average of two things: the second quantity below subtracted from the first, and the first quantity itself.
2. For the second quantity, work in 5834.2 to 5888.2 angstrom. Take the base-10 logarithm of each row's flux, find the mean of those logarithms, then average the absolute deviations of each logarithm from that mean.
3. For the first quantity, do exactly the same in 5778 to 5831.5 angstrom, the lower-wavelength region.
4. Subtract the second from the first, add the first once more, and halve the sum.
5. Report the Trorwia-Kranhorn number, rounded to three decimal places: 0.015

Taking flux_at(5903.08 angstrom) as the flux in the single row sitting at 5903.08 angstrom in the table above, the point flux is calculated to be 11.8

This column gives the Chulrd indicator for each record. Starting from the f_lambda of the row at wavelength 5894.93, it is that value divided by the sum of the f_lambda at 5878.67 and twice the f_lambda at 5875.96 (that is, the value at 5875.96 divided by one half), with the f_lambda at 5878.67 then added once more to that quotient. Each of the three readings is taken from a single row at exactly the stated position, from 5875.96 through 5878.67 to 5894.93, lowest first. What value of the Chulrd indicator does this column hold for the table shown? 11.6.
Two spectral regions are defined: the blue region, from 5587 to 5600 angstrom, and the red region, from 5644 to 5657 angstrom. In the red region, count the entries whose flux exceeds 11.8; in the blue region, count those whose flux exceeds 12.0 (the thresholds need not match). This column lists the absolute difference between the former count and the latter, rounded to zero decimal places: 2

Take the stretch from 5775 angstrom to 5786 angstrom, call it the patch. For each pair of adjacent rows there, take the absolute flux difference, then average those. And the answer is 0.37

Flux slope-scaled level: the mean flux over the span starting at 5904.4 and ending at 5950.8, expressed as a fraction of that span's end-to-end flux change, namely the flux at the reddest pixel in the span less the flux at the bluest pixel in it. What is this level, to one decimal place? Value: -5.2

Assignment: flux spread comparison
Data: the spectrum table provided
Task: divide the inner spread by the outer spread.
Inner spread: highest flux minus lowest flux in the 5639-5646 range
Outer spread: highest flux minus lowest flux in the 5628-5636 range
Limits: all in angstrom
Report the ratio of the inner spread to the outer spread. 1.6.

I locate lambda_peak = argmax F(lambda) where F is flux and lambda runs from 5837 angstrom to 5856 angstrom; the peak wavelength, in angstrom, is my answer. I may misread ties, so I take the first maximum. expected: 5840.89 angstrom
